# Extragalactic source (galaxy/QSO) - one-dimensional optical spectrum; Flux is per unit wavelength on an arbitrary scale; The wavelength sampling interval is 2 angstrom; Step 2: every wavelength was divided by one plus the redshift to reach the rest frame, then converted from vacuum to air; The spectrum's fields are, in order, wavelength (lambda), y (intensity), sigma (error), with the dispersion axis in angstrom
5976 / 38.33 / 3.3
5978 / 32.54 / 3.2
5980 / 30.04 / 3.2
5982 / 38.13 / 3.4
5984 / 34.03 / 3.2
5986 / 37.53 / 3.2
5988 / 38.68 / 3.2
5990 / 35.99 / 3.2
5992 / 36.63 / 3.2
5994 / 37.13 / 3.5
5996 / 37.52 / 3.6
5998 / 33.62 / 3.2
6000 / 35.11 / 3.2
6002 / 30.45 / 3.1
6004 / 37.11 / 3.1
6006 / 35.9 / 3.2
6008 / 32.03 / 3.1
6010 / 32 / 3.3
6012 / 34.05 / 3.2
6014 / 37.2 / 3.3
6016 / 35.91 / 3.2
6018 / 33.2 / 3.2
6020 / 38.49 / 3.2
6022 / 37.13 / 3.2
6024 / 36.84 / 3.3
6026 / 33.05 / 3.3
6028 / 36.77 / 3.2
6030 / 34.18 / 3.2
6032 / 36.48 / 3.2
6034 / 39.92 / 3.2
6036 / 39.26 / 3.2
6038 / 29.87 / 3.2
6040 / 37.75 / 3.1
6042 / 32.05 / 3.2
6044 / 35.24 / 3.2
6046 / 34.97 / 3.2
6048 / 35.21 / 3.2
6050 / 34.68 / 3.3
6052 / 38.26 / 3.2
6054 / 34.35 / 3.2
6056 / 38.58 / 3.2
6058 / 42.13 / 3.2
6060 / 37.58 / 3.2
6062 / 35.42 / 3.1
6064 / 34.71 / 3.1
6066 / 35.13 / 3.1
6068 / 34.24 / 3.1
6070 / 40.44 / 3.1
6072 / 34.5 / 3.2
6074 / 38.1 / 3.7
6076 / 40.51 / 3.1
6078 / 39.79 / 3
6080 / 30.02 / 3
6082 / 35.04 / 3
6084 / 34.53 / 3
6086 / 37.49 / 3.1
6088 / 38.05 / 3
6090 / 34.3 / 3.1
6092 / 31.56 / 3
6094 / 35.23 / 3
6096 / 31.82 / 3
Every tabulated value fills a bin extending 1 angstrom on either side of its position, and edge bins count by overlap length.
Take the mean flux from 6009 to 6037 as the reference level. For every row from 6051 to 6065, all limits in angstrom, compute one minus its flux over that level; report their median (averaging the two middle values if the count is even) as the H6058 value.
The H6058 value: -0.043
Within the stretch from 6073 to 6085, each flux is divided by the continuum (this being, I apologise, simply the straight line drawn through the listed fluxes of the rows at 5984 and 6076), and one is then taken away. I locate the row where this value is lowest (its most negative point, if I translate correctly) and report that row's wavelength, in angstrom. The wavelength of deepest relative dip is 6080 angstrom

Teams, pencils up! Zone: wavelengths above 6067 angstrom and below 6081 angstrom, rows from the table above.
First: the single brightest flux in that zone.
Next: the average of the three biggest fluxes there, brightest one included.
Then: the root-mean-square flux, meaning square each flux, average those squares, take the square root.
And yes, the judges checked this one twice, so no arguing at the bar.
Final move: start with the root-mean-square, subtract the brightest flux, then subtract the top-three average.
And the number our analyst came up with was -43.8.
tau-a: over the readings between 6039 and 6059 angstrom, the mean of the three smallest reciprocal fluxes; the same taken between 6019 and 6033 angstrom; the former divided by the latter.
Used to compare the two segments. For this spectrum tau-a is 0.95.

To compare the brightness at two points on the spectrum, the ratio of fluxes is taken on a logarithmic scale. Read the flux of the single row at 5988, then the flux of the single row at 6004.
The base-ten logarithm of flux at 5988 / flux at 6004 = 0.02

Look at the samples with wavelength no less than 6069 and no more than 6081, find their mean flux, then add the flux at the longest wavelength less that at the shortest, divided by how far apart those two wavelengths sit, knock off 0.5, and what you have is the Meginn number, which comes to 35.7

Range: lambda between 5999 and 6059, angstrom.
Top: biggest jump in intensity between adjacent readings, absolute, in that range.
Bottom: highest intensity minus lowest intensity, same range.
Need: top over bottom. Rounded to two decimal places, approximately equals 0.77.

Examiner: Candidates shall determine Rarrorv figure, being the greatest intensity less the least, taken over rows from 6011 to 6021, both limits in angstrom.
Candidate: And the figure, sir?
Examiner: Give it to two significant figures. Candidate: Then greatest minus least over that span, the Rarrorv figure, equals 5.3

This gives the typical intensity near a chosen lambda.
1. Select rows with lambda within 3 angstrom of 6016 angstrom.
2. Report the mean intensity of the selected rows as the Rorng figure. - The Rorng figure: 35.4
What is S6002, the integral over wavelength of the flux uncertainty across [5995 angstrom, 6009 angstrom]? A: 45.0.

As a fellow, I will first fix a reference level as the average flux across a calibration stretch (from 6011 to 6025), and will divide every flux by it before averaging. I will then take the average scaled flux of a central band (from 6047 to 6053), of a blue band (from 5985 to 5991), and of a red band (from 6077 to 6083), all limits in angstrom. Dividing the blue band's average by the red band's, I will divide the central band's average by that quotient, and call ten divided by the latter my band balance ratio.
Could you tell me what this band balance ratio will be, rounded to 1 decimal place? 10.7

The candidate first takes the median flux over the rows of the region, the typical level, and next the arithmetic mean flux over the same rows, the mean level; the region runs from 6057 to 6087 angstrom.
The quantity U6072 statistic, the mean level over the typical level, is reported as 1.035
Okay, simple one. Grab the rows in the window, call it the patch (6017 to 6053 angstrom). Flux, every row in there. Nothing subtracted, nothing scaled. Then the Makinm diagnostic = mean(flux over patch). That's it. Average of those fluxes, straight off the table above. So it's 35.7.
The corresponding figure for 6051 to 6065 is 37.3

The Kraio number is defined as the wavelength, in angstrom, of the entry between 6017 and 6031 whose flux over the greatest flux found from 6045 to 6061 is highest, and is 6020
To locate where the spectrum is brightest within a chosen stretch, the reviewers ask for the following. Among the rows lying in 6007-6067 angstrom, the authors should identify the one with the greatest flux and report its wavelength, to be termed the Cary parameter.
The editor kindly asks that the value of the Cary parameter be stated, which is 6058 angstrom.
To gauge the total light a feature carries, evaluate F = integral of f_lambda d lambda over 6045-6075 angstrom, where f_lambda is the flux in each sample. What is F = 1097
